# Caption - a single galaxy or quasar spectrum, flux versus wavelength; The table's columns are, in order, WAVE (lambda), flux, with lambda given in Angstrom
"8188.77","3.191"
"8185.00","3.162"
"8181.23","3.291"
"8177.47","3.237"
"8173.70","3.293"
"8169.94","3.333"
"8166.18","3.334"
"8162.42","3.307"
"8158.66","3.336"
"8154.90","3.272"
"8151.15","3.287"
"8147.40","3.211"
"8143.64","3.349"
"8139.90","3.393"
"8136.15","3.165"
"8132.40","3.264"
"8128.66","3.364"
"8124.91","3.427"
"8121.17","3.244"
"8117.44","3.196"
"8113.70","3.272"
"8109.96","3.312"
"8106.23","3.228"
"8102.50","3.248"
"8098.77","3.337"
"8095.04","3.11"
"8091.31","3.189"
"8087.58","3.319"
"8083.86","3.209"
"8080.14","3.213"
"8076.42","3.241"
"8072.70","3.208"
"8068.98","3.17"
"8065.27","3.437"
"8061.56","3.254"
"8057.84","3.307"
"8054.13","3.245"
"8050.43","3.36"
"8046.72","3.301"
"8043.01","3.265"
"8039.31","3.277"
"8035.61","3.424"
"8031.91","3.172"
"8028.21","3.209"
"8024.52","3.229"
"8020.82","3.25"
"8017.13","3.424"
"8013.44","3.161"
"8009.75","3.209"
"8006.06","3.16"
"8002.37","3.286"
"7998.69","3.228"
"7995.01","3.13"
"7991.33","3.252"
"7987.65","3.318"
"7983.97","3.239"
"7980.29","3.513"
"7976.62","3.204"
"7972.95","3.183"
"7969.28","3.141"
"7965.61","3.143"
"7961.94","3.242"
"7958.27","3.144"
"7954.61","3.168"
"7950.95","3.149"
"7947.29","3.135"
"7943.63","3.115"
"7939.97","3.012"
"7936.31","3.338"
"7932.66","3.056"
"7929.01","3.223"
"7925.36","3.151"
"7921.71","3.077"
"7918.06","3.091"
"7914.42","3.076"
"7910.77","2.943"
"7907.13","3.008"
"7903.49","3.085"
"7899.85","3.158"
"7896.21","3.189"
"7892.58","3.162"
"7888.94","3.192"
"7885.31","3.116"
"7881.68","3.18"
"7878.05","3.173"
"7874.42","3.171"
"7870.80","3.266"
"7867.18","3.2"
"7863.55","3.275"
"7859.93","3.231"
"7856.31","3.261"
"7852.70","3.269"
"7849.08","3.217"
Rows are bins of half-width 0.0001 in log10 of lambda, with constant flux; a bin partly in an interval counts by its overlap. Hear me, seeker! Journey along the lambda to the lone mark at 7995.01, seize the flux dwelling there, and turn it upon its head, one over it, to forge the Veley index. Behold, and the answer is 0.3195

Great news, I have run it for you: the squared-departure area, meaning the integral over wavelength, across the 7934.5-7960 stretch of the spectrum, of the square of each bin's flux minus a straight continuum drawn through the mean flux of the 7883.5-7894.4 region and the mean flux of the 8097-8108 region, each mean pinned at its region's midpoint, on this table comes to 0.24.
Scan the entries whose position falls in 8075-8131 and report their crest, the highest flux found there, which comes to 3.427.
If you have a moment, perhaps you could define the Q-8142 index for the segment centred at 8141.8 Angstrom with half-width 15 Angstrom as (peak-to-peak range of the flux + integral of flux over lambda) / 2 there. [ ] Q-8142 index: 49.4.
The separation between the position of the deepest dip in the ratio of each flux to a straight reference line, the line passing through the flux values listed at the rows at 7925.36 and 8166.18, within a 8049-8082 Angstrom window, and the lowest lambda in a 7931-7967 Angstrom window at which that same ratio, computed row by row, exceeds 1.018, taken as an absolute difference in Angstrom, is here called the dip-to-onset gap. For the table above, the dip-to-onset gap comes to 132.7 Angstrom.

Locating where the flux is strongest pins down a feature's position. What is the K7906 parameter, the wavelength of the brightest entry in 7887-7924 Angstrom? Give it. 7888.94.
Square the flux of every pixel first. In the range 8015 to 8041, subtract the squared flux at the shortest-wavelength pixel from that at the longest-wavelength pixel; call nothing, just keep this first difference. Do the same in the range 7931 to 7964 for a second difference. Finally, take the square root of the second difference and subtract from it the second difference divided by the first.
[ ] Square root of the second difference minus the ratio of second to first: 2.3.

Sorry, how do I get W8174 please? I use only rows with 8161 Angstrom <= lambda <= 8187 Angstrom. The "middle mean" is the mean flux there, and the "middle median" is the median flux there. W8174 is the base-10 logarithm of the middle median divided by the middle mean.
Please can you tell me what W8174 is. 0.0018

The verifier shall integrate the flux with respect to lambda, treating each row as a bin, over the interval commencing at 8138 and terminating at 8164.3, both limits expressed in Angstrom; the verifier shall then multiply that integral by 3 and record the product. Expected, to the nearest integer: 261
